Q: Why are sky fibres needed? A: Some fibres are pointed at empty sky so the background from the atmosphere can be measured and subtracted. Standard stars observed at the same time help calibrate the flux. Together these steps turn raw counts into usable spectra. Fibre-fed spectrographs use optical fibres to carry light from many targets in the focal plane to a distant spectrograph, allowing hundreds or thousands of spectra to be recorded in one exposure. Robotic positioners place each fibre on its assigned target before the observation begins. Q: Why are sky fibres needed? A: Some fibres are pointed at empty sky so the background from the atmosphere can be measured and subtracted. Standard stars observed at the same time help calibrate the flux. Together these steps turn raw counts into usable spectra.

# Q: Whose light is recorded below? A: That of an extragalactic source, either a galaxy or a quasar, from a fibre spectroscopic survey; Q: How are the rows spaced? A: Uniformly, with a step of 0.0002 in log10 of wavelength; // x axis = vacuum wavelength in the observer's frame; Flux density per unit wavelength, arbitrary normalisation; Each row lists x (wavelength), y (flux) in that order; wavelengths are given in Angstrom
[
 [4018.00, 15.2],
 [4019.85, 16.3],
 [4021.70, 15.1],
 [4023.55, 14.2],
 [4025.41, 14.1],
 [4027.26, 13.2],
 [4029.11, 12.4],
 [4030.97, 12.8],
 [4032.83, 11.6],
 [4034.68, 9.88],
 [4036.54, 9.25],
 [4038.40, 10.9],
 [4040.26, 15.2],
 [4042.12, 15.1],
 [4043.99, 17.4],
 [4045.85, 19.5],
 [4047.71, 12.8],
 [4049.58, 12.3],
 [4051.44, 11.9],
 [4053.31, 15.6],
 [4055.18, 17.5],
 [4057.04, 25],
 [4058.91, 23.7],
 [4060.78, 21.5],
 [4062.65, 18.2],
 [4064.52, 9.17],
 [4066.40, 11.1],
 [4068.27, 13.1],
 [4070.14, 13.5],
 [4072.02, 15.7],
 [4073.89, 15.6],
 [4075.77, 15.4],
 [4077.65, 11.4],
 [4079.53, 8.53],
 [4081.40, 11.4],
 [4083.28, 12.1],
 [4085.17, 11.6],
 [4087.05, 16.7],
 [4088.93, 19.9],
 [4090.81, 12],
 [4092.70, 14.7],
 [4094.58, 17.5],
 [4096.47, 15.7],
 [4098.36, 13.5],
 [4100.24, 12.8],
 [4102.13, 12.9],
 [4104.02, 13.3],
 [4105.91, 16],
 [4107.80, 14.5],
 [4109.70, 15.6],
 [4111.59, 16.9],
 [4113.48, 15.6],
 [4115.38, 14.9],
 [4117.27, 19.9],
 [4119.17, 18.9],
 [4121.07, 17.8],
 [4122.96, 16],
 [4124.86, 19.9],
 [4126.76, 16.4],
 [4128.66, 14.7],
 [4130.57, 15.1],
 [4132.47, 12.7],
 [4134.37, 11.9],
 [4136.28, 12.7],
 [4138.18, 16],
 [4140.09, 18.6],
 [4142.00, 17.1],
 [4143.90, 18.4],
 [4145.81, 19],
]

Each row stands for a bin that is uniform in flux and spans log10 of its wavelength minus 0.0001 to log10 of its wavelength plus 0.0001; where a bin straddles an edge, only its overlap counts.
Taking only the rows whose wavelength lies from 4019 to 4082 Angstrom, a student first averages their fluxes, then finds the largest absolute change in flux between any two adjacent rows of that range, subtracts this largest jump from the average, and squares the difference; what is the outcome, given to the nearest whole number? 29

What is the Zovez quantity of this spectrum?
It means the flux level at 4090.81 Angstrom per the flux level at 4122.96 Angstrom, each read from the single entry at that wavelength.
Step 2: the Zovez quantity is 0.75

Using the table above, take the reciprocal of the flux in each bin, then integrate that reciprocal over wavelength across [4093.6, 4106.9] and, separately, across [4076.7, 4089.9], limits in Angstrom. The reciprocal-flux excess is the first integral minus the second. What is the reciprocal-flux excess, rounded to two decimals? -0.15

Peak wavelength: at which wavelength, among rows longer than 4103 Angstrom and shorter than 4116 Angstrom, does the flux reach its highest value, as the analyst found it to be 4111.59 Angstrom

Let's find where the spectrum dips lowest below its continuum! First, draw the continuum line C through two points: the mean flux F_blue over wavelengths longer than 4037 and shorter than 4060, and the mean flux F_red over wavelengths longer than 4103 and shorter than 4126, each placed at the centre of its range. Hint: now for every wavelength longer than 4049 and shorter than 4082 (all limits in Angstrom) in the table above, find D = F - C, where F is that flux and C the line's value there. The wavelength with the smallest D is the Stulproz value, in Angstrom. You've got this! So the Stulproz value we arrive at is 4079.53 Angstrom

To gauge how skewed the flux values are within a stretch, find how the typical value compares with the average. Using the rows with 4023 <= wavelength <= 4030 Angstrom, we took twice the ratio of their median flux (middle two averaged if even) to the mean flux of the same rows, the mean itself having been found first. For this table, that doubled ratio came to 2.03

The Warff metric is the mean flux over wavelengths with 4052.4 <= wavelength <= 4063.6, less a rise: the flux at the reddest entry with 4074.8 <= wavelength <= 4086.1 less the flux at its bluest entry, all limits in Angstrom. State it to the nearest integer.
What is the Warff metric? 24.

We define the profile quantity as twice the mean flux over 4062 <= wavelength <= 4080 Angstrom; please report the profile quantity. 26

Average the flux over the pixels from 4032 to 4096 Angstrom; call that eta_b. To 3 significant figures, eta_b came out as 14.6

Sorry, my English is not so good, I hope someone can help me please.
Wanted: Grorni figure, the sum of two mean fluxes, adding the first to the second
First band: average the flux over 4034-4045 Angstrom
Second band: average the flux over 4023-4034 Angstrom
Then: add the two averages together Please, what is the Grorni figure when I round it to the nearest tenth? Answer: 26.0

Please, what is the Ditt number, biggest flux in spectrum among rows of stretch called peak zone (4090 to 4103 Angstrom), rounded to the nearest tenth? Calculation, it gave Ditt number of 17.5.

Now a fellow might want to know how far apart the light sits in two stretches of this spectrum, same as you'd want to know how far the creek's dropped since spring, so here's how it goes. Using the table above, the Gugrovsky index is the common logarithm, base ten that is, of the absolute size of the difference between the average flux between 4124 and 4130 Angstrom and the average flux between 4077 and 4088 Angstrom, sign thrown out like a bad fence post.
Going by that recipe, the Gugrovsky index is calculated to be 0.7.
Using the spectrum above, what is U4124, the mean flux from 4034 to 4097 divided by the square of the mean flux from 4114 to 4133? 0.053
